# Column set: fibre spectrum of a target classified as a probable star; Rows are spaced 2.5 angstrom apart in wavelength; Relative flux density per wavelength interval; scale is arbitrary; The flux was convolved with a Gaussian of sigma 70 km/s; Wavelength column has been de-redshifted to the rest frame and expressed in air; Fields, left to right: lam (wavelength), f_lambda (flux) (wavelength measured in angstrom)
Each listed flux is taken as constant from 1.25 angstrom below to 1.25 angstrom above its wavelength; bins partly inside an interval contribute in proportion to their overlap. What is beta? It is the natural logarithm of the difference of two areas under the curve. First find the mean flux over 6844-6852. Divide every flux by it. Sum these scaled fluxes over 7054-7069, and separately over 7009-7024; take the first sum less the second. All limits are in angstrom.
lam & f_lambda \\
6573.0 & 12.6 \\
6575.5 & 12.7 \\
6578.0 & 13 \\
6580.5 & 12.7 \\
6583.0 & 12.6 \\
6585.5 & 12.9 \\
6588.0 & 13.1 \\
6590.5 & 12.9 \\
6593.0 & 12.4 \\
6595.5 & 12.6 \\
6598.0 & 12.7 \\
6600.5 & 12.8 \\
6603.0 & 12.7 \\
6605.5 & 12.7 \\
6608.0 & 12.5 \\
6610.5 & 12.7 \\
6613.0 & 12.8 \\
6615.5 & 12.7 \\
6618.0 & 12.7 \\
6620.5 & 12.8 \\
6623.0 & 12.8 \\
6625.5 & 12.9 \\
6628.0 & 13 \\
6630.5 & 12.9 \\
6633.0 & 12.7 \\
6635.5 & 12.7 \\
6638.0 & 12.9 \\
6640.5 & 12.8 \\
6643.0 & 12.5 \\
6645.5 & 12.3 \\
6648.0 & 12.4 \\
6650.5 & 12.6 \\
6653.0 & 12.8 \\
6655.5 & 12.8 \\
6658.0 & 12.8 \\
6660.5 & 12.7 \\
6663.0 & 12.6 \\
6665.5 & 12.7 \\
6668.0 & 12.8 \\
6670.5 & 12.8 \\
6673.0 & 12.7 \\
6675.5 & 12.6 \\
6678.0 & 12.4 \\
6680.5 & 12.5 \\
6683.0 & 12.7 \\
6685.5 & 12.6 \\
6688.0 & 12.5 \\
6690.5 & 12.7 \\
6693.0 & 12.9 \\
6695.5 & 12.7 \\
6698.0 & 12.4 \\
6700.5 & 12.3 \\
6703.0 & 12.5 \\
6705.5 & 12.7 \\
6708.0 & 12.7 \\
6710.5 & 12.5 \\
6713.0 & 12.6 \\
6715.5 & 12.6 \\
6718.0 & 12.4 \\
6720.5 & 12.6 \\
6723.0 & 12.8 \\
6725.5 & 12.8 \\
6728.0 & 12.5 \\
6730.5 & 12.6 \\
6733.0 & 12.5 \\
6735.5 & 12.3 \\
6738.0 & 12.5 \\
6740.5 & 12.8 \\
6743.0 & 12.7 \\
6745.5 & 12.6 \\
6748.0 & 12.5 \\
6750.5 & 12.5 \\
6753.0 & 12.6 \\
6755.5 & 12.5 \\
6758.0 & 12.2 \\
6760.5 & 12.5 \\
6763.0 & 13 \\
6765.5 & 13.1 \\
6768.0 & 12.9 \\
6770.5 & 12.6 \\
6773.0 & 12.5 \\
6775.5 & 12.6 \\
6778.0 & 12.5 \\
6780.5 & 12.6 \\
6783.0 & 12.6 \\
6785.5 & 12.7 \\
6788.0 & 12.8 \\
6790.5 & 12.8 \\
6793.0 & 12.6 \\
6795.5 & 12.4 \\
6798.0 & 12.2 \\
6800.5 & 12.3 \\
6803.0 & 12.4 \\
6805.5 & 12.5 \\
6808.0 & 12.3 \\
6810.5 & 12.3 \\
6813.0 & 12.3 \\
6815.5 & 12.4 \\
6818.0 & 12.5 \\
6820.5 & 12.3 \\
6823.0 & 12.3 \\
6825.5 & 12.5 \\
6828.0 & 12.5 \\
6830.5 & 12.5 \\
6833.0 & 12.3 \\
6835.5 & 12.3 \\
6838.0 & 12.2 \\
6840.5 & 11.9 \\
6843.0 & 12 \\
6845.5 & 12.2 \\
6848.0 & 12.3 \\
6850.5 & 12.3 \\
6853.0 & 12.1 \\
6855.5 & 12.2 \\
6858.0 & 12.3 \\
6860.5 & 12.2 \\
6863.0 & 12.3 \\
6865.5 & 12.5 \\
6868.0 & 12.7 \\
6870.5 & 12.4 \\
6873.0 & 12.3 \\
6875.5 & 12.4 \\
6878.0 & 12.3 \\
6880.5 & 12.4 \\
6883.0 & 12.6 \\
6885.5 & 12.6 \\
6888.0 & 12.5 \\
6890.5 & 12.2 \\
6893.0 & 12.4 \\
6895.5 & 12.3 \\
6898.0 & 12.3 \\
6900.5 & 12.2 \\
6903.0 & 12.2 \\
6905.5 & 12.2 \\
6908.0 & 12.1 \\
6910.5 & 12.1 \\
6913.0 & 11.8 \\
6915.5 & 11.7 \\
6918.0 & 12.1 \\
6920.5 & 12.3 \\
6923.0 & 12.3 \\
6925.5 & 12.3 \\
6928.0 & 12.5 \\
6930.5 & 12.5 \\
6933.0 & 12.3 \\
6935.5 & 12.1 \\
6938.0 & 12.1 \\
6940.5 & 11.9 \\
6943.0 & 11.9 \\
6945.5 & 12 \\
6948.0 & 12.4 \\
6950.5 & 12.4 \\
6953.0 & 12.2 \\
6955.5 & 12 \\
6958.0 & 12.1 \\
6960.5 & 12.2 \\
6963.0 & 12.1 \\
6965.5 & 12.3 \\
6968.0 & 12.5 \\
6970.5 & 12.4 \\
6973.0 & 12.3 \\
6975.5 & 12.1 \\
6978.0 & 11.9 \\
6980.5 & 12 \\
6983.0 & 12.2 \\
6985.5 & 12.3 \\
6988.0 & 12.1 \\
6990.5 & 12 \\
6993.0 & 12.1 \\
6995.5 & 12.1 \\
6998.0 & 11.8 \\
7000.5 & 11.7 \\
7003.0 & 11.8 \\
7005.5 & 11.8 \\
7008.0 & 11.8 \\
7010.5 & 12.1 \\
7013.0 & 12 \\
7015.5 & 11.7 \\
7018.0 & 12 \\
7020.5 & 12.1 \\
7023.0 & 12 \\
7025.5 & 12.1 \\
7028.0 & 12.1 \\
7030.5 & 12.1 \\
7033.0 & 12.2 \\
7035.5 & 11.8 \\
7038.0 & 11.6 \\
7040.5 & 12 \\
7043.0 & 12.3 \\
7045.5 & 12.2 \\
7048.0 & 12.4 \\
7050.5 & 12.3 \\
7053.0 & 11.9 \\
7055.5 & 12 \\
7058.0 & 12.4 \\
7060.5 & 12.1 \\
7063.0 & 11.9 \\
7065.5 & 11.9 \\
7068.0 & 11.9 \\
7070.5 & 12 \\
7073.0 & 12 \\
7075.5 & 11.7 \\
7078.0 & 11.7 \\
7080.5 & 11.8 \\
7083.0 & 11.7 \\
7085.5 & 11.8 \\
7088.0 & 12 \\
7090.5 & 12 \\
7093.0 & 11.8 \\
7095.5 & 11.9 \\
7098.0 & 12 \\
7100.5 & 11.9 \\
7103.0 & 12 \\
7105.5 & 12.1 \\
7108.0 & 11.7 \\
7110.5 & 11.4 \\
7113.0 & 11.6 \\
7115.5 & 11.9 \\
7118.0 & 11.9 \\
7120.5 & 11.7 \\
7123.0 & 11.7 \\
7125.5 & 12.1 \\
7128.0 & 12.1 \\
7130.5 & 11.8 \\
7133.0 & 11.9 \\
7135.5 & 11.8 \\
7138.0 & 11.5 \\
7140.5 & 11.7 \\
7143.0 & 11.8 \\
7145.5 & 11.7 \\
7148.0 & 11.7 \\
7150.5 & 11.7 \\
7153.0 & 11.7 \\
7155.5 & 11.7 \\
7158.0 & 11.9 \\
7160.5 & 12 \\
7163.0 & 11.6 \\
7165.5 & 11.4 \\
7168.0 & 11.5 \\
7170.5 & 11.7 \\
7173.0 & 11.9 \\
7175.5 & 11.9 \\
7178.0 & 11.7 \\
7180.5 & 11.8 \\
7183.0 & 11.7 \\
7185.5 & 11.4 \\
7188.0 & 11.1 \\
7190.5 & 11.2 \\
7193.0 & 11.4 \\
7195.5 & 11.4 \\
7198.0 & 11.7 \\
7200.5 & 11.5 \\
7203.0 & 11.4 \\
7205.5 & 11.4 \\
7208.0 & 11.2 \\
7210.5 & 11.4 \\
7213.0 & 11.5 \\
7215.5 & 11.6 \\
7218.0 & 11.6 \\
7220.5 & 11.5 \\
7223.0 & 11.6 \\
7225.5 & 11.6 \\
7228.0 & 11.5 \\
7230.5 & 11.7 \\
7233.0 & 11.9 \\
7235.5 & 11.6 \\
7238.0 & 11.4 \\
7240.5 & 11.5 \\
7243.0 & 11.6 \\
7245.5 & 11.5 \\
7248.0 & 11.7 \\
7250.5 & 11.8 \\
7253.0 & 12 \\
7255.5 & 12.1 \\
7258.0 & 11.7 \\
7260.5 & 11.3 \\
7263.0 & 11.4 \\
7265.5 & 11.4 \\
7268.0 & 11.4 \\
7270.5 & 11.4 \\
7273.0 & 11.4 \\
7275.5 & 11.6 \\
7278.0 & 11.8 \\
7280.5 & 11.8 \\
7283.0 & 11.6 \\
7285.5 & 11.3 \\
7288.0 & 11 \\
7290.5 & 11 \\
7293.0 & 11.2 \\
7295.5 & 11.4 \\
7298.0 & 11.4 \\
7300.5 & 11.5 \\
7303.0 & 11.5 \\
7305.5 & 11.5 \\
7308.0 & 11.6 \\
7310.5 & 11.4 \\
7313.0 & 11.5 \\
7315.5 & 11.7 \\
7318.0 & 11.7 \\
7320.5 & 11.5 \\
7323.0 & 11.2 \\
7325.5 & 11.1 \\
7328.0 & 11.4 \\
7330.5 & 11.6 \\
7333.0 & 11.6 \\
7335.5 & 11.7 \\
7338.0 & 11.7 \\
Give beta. -3.7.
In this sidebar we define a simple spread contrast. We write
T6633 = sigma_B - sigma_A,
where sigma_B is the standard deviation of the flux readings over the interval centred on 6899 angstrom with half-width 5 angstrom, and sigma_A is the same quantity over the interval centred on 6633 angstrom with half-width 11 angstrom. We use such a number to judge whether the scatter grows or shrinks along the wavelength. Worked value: -0.09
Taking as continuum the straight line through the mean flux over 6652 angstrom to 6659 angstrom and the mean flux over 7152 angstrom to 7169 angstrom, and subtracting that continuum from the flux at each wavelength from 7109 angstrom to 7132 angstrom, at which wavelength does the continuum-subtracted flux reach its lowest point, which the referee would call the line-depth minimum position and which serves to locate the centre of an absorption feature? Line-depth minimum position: 7110.5 angstrom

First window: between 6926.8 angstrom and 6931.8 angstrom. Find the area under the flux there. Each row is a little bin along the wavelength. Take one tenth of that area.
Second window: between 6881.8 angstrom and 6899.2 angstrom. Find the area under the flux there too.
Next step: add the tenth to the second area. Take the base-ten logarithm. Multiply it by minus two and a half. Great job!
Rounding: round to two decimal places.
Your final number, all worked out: -5.87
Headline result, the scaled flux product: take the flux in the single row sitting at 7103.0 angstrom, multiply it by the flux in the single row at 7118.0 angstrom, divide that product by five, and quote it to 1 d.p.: 28.6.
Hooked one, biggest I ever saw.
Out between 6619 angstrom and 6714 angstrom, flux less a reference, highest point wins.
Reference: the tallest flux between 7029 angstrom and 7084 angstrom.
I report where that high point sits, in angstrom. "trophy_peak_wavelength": 6628.0 angstrom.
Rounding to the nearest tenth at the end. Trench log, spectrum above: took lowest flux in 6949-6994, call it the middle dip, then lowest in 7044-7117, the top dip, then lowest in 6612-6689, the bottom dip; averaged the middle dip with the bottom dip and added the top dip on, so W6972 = 23.5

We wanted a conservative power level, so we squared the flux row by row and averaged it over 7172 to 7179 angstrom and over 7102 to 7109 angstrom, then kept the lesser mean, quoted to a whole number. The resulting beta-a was 140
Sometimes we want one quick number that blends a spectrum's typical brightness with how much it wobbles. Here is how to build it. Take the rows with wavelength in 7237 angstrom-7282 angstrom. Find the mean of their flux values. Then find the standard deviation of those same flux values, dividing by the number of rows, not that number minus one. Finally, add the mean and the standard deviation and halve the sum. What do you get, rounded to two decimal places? 5.91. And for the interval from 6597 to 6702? 6.42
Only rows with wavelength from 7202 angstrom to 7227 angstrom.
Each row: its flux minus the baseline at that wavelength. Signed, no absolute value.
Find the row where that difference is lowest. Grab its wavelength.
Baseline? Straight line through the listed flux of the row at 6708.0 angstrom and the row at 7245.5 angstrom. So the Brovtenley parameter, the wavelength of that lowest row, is 7208.0 angstrom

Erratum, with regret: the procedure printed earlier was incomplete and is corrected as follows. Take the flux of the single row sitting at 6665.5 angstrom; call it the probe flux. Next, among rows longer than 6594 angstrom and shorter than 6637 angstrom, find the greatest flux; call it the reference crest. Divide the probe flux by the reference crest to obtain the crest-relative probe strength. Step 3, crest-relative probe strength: 0.98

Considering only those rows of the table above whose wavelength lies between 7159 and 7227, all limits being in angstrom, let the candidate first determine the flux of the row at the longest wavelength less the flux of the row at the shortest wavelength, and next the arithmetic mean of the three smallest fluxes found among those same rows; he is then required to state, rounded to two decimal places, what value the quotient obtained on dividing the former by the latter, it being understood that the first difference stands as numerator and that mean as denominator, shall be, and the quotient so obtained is -0.04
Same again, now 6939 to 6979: 0.00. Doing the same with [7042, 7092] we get -0.03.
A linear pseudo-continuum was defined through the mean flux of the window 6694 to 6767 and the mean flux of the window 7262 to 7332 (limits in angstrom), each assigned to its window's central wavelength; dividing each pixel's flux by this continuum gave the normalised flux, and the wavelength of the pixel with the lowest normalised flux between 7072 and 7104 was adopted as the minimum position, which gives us 7075.5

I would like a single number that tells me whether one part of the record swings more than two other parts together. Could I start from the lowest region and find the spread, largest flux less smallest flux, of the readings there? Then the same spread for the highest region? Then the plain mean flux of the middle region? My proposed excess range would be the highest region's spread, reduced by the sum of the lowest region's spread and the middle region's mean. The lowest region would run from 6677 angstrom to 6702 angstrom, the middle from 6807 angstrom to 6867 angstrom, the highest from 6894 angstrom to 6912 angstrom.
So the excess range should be -12.7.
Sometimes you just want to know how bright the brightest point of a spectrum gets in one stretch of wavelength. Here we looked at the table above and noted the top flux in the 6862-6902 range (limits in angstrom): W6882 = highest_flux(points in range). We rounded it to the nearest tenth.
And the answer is 12.7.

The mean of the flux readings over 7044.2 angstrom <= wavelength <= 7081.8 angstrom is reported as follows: 12.01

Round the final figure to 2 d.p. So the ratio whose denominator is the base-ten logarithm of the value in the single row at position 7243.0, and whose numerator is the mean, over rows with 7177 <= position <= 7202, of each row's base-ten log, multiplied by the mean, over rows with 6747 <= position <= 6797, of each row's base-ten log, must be 1.10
